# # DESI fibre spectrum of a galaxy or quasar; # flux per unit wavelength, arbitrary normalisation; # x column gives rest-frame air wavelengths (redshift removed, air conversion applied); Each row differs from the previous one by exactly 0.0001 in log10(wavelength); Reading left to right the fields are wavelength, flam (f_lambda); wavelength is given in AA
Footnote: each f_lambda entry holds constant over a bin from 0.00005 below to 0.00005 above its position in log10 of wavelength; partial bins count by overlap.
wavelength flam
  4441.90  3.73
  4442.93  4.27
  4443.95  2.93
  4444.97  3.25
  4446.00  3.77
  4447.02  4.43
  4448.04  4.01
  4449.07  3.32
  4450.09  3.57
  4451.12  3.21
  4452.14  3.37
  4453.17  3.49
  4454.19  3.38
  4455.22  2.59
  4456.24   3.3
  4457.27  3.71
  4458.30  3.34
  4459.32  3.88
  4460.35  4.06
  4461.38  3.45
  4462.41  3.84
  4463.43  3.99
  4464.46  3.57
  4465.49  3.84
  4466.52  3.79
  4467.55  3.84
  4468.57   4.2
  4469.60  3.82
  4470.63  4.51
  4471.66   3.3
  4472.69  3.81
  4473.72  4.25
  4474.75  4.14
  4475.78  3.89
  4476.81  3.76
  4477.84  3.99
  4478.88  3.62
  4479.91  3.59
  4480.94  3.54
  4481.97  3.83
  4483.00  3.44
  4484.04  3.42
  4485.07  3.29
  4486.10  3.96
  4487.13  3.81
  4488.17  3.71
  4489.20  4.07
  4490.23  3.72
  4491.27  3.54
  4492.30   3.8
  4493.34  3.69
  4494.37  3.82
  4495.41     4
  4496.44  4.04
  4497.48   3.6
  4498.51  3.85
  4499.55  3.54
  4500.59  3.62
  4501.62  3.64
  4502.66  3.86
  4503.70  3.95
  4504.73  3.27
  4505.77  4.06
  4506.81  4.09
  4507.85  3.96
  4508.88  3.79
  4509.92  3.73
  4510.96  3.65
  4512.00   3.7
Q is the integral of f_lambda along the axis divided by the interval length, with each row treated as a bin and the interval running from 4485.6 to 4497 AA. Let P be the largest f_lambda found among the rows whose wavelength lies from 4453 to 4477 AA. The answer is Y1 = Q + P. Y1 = 8.3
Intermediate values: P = 4.51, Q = 3.83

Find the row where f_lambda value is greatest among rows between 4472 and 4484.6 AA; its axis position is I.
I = 4473.72 AA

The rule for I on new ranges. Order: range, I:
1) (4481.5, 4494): 4489.20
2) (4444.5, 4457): 4447.02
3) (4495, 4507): 4506.81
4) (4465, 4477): 4470.63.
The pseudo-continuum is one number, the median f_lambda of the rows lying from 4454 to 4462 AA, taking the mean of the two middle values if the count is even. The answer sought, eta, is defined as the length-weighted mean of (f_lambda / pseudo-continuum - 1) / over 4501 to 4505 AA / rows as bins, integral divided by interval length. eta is 0.085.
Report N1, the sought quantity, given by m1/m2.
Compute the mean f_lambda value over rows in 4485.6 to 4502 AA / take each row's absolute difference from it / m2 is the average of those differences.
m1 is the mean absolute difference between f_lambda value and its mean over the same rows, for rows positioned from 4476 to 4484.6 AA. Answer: 1.1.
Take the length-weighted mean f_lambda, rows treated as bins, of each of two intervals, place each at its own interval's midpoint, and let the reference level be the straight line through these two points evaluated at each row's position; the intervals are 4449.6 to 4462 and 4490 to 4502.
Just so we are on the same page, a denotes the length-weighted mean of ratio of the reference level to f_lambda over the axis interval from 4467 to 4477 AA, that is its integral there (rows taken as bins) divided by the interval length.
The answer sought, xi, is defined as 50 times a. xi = 45.4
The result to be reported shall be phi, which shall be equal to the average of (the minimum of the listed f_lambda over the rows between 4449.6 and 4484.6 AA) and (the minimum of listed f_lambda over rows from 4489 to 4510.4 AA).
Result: 2.93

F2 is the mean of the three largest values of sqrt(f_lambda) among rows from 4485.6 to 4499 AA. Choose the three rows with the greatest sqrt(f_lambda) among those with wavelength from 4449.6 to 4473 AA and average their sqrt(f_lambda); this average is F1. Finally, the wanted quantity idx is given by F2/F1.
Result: 0.97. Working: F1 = 2.06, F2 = 2.01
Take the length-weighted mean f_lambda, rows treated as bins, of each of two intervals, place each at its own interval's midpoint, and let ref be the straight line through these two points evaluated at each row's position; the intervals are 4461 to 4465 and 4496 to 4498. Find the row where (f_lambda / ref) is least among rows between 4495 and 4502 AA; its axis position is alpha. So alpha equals 4499.55 AA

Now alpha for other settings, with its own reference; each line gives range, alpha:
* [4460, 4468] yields 4461.38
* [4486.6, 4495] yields 4491.27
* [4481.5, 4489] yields 4485.07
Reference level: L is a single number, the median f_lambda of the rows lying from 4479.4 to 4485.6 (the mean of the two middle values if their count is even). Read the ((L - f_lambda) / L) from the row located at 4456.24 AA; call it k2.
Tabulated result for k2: 0.05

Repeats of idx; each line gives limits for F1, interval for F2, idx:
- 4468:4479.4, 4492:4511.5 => 0.97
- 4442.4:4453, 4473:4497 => 0.99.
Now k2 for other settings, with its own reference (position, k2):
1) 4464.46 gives -0.02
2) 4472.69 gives -0.09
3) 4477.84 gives -0.14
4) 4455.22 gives 0.26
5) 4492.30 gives -0.09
